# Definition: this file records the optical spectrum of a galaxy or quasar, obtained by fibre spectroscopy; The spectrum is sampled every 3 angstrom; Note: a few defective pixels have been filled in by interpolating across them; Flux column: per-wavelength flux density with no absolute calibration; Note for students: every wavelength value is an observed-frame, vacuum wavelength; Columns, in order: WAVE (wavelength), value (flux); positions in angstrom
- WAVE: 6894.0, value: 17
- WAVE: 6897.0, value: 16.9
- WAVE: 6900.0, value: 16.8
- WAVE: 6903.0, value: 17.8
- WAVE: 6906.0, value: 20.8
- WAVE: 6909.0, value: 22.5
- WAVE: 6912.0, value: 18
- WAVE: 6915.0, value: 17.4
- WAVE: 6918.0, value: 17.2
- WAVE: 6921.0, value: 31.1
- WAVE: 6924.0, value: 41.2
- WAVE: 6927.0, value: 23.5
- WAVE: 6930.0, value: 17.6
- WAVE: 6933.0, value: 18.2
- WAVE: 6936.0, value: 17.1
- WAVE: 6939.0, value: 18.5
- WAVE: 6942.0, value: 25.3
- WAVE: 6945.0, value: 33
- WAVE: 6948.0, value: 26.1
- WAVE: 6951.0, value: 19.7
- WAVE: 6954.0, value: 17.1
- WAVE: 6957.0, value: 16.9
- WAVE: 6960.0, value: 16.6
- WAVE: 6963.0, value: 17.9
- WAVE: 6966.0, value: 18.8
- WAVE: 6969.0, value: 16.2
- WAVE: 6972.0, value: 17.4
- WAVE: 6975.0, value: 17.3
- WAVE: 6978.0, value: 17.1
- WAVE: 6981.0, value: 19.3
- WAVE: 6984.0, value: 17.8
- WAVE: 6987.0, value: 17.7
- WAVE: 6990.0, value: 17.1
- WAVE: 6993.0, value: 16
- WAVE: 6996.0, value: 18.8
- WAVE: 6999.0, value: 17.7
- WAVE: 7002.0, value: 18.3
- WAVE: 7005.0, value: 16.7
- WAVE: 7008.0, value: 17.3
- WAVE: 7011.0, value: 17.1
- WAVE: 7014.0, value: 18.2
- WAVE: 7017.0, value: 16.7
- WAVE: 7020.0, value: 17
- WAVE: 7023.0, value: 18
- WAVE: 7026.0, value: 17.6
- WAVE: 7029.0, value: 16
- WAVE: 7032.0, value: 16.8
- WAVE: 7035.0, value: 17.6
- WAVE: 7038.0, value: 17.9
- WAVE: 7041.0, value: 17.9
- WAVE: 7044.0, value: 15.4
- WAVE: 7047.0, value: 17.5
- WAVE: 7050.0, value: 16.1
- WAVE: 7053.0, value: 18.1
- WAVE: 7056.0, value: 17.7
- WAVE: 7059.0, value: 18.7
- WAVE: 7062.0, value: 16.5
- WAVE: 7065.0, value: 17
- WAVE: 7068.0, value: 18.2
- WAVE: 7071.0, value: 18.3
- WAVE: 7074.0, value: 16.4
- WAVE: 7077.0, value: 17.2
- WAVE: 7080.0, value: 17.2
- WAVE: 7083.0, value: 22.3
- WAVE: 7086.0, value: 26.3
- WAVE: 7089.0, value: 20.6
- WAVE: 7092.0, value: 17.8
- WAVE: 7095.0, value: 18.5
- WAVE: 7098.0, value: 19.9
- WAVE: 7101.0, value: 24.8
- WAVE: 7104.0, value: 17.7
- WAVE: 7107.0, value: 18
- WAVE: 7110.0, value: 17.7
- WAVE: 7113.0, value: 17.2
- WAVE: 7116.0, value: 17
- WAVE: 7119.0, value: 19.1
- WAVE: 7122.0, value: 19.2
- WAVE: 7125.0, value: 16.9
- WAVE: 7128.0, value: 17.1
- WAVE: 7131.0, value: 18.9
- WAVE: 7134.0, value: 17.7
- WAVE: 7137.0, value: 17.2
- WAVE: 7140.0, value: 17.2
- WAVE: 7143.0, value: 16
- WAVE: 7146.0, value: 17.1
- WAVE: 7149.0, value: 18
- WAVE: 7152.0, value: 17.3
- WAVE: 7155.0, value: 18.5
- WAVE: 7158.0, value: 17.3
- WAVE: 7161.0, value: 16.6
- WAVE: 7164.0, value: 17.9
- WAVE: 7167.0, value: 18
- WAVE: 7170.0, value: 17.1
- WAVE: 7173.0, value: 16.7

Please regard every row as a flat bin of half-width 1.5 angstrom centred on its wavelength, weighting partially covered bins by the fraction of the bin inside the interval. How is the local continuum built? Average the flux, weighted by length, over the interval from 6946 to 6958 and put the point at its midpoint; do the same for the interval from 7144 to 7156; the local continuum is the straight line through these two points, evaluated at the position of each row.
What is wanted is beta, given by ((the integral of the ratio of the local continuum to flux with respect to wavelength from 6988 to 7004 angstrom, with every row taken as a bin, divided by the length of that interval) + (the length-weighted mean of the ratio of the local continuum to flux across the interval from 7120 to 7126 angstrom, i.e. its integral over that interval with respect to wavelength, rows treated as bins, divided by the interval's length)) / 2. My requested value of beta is 1.07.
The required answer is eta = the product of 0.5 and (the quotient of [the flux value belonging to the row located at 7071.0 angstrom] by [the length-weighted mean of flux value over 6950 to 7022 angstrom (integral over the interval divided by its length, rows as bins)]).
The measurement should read 0.52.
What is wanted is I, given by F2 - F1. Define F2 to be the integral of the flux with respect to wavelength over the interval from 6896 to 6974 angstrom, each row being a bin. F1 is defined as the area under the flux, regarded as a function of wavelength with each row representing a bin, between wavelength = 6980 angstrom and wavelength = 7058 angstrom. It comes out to 262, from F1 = 1357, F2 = 1619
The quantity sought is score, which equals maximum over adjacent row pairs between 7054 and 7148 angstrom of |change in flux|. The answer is 7.1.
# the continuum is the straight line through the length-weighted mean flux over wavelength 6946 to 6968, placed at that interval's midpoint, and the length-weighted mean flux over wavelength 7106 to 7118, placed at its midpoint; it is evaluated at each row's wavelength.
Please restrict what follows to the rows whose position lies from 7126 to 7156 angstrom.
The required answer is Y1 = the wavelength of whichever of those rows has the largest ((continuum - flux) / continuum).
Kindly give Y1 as 7143.0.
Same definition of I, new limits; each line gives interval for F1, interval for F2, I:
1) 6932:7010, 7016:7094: -68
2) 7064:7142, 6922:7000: 111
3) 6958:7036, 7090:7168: 48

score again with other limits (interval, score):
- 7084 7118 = 7.1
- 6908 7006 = 17.7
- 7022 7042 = 1.6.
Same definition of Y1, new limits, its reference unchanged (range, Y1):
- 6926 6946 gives 6936.0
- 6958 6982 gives 6969.0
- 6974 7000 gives 6993.0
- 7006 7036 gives 7029.0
